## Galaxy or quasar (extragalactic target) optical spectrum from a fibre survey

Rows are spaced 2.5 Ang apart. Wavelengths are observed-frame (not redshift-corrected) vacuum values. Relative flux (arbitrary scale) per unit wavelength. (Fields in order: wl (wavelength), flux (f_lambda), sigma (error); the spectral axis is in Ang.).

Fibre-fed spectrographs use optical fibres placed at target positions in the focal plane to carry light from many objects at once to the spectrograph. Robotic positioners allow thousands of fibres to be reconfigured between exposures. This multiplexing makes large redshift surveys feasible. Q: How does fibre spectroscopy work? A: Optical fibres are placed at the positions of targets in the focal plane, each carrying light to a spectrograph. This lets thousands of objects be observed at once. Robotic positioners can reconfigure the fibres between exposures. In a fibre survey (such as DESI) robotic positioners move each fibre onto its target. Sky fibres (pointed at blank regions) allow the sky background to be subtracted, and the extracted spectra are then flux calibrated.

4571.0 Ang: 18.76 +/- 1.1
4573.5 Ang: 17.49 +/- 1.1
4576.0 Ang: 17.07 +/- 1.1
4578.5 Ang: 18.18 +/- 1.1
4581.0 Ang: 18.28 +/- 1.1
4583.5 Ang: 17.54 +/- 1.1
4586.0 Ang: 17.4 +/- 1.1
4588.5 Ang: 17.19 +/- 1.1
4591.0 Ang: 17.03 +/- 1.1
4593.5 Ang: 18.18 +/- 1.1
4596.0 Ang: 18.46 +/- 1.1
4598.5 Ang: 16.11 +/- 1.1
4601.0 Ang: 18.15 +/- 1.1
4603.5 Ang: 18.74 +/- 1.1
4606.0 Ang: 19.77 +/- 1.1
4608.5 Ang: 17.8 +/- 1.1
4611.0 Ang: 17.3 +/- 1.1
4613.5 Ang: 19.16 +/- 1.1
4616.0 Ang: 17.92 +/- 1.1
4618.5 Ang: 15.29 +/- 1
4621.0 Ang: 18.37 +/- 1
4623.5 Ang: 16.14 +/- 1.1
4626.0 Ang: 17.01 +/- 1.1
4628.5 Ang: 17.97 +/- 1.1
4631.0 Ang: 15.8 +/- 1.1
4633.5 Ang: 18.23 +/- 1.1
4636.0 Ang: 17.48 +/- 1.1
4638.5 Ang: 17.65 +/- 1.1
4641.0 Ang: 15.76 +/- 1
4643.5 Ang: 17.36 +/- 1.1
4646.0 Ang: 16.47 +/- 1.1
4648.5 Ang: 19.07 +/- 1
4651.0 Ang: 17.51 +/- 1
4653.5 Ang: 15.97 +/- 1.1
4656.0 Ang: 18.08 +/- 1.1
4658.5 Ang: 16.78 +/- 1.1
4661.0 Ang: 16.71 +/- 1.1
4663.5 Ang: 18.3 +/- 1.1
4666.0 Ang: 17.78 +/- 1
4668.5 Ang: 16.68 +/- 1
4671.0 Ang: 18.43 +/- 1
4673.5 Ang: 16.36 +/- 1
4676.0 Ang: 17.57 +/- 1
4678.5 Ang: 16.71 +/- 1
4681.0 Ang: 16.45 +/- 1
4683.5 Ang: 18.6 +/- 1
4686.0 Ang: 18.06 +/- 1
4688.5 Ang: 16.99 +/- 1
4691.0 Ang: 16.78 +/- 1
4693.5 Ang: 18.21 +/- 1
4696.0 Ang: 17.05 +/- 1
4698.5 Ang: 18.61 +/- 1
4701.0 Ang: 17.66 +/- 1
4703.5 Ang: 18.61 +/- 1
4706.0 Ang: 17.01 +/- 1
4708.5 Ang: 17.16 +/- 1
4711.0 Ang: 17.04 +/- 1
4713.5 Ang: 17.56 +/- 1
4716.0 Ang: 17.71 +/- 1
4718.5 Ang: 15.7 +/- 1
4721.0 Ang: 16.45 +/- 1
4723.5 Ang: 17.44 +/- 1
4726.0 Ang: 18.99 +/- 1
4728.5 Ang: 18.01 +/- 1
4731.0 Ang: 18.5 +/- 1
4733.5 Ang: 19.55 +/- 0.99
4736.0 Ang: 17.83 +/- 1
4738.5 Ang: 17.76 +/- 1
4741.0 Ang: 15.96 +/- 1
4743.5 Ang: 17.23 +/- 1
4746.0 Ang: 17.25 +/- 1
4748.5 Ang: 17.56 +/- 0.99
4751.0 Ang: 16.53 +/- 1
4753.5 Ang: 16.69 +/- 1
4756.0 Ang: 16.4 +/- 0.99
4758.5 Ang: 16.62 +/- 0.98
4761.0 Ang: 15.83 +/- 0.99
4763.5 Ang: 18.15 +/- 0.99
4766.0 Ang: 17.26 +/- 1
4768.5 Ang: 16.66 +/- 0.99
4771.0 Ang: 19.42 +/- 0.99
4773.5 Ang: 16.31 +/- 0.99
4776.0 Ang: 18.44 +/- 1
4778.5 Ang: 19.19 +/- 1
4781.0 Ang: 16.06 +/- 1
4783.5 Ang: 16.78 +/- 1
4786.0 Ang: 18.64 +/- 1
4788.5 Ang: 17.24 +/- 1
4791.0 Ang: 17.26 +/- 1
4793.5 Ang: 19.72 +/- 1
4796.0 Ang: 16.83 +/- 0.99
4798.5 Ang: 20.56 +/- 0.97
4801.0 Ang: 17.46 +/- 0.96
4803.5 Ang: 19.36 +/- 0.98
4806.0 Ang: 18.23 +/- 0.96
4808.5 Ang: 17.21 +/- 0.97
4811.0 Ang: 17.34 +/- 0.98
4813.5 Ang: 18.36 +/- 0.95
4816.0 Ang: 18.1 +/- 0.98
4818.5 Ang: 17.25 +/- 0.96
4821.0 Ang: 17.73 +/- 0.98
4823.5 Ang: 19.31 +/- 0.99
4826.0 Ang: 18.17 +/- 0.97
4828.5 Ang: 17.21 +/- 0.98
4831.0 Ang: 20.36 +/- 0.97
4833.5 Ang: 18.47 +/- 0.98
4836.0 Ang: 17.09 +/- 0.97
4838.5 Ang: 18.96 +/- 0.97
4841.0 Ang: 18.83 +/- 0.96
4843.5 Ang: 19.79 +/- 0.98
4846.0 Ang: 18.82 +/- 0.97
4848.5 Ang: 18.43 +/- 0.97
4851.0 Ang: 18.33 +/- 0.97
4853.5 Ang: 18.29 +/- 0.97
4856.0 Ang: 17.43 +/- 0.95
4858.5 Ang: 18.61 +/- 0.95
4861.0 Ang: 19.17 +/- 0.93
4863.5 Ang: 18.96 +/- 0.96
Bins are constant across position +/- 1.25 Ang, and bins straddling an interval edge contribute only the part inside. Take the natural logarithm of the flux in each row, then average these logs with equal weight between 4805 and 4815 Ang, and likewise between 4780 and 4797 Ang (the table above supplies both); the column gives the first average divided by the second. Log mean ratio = 1.01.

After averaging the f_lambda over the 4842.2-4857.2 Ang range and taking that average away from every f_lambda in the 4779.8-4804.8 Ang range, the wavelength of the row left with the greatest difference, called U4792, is 4798.5 Ang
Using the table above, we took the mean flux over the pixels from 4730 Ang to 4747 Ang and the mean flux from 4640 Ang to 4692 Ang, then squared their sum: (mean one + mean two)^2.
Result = 1224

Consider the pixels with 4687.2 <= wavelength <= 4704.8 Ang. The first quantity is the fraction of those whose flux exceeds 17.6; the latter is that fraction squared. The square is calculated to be 0.33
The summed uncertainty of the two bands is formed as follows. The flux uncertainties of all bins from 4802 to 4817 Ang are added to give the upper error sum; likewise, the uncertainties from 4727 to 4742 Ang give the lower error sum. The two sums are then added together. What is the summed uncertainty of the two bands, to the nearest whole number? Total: 12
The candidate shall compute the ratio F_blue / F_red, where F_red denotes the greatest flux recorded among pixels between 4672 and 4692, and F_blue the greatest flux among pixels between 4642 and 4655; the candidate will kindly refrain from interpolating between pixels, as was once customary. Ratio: 1.03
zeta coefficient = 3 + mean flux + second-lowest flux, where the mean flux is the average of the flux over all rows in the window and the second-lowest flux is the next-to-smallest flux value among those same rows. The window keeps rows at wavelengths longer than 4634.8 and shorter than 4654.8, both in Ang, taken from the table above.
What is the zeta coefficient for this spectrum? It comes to 36.1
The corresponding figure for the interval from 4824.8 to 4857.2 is 38.7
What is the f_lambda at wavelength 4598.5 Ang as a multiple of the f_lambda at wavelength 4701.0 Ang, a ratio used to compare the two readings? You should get 0.912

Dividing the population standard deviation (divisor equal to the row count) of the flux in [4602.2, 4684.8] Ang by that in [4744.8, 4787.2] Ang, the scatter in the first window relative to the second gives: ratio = 1.00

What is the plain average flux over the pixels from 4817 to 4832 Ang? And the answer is 18.3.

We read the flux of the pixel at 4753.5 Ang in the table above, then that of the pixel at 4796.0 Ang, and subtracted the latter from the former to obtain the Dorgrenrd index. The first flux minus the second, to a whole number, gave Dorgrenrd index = 0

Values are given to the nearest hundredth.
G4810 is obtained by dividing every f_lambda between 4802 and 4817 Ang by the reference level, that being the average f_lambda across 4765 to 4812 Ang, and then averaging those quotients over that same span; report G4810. 1.01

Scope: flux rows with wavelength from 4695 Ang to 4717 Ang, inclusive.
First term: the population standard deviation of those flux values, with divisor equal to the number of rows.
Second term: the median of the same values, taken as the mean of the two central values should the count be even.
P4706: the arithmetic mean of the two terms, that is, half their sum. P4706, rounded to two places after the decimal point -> 9.08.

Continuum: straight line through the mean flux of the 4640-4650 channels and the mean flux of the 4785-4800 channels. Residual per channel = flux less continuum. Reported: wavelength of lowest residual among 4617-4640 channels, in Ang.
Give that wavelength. 4618.5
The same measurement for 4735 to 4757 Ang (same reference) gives 4741.0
